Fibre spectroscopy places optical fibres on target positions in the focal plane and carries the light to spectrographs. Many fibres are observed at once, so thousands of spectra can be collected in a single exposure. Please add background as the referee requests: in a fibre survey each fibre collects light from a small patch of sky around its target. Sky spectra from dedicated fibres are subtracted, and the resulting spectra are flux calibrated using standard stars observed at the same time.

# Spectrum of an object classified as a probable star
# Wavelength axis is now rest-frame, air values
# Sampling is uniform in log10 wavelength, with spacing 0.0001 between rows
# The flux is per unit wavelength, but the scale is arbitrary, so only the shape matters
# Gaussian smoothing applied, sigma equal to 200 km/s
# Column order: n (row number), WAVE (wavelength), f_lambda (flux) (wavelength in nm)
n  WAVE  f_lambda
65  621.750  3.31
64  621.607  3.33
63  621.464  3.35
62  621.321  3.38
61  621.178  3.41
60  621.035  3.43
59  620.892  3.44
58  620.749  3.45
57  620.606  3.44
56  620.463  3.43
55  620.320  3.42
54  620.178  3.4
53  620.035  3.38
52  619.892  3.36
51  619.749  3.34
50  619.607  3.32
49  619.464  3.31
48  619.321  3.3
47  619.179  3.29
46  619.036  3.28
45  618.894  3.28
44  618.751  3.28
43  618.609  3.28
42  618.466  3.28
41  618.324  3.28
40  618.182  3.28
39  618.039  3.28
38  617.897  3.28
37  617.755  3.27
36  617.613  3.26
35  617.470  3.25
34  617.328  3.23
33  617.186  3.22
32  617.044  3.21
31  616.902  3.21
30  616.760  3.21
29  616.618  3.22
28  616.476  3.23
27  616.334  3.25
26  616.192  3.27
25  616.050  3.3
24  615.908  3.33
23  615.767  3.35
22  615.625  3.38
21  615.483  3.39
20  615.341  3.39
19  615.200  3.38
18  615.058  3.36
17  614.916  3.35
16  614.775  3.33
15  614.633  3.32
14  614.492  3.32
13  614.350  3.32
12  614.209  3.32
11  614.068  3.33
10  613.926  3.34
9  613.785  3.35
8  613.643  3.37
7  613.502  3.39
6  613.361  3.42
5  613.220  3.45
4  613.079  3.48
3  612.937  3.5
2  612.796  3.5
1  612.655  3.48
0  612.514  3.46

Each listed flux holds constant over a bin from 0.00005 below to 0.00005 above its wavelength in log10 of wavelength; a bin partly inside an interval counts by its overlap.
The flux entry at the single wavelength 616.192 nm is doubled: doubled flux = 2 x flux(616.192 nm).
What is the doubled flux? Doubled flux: 6.54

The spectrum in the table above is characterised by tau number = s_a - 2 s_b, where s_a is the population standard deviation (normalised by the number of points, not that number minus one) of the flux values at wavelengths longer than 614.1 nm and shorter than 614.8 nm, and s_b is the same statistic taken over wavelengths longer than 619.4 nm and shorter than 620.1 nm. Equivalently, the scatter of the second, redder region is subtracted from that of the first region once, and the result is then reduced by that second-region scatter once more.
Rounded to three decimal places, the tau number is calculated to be -0.047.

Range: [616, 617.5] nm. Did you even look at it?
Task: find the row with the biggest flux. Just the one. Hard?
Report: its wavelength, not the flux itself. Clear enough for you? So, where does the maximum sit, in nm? 616.050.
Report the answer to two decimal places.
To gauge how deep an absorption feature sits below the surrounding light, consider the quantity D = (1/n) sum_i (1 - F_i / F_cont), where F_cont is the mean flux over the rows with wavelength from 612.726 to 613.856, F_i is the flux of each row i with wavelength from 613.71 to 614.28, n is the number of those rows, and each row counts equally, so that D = 0.03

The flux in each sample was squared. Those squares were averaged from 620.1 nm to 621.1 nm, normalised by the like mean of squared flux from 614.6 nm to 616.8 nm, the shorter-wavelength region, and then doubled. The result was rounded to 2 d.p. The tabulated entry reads 2.14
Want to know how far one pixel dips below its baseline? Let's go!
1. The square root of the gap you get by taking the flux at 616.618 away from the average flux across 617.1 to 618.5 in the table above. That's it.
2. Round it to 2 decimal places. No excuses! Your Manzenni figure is 0.21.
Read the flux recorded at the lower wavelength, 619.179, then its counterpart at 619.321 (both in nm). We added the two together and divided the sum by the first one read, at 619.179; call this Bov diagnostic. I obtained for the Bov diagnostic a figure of 2.00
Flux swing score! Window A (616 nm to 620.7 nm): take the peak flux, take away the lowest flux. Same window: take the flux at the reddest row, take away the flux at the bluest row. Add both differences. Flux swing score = 0.37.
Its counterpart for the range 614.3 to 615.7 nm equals 0.13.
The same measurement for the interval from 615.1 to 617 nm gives 0.01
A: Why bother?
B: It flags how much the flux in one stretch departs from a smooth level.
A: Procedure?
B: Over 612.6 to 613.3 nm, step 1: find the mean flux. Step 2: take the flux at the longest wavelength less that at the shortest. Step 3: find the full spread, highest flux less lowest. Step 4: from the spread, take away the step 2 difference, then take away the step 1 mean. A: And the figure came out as -3.40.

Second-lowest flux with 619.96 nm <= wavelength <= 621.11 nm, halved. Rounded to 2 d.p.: 1.70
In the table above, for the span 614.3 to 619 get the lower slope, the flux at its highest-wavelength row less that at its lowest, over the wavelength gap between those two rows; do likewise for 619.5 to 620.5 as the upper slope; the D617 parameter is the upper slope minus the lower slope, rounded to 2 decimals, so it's 0.14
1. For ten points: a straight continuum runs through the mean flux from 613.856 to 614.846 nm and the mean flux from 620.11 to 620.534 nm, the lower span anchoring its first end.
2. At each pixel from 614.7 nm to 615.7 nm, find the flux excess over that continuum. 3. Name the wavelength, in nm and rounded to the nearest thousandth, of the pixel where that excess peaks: 615.341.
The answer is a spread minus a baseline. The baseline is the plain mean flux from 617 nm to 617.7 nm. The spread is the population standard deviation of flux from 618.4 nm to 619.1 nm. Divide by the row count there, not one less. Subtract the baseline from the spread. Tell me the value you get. -3.23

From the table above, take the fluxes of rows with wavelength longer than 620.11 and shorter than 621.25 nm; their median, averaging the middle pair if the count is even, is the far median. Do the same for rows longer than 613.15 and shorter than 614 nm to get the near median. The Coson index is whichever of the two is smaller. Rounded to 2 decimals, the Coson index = 3.38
